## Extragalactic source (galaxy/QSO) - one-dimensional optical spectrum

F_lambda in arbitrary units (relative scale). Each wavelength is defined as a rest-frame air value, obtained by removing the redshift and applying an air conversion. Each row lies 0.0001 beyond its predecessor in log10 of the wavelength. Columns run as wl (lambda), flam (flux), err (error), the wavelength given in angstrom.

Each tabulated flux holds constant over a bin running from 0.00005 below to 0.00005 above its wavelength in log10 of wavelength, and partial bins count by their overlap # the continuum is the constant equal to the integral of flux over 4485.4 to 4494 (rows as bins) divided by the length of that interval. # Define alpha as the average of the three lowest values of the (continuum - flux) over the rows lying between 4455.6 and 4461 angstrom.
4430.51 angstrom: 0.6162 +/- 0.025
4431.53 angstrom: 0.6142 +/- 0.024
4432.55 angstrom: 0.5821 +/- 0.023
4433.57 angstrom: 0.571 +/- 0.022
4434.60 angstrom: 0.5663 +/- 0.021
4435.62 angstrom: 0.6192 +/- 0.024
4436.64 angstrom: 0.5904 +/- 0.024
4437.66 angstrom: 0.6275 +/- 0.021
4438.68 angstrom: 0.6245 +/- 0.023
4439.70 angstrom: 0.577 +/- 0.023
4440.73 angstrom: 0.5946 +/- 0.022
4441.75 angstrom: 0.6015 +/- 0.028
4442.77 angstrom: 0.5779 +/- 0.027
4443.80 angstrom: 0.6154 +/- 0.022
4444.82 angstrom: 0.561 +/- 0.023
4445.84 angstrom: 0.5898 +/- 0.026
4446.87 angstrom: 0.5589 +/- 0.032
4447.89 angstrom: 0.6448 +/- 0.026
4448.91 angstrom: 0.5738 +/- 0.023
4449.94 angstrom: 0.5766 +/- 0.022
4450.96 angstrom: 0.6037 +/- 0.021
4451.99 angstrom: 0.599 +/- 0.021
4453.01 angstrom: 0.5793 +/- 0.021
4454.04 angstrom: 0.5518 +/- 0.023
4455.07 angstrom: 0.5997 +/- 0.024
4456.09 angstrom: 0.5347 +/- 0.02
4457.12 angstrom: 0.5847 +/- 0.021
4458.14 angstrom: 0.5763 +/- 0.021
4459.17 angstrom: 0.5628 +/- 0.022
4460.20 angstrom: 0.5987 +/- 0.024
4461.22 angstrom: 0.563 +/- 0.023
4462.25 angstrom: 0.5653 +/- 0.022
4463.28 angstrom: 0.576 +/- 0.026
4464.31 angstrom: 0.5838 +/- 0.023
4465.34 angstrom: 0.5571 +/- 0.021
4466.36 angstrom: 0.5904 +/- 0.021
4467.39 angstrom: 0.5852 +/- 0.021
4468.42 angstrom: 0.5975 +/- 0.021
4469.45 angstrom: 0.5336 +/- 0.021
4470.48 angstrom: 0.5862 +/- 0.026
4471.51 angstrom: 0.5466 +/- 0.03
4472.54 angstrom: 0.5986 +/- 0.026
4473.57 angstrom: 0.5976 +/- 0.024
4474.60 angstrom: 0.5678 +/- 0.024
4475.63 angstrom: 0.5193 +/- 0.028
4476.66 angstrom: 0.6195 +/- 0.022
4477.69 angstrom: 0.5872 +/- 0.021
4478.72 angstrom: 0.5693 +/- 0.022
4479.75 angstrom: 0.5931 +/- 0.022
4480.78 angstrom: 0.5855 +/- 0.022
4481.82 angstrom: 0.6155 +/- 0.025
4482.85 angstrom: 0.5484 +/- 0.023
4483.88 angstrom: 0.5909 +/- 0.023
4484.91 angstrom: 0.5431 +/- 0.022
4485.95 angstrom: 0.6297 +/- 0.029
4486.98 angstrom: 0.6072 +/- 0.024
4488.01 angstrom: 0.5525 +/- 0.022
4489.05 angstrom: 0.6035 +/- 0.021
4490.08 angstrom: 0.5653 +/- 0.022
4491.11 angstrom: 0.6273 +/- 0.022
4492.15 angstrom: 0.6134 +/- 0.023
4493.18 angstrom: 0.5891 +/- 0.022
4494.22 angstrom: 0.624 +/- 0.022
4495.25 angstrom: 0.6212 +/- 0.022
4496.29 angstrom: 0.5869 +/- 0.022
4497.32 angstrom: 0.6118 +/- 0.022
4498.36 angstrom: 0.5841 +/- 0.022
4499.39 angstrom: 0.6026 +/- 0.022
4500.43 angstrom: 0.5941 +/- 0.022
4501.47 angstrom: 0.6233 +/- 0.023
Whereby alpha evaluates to 0.012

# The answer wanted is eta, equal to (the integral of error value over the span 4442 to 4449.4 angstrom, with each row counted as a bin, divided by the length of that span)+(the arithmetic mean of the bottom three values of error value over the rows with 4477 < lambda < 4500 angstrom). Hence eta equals 0.0470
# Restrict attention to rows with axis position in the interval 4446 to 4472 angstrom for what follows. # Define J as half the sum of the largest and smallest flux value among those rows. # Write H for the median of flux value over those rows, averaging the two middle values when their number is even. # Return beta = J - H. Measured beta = 0.013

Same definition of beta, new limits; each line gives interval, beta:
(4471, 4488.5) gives -0.013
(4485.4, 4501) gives -0.012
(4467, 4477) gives -0.016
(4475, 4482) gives -0.018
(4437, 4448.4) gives 0.007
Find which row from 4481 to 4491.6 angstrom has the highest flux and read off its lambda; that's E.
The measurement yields 4485.95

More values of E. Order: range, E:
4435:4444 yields 4437.66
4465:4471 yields 4468.42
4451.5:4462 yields 4455.07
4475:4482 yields 4476.66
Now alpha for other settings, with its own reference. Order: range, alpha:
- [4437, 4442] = -0.019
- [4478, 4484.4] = -0.001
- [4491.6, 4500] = -0.021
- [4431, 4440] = -0.025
